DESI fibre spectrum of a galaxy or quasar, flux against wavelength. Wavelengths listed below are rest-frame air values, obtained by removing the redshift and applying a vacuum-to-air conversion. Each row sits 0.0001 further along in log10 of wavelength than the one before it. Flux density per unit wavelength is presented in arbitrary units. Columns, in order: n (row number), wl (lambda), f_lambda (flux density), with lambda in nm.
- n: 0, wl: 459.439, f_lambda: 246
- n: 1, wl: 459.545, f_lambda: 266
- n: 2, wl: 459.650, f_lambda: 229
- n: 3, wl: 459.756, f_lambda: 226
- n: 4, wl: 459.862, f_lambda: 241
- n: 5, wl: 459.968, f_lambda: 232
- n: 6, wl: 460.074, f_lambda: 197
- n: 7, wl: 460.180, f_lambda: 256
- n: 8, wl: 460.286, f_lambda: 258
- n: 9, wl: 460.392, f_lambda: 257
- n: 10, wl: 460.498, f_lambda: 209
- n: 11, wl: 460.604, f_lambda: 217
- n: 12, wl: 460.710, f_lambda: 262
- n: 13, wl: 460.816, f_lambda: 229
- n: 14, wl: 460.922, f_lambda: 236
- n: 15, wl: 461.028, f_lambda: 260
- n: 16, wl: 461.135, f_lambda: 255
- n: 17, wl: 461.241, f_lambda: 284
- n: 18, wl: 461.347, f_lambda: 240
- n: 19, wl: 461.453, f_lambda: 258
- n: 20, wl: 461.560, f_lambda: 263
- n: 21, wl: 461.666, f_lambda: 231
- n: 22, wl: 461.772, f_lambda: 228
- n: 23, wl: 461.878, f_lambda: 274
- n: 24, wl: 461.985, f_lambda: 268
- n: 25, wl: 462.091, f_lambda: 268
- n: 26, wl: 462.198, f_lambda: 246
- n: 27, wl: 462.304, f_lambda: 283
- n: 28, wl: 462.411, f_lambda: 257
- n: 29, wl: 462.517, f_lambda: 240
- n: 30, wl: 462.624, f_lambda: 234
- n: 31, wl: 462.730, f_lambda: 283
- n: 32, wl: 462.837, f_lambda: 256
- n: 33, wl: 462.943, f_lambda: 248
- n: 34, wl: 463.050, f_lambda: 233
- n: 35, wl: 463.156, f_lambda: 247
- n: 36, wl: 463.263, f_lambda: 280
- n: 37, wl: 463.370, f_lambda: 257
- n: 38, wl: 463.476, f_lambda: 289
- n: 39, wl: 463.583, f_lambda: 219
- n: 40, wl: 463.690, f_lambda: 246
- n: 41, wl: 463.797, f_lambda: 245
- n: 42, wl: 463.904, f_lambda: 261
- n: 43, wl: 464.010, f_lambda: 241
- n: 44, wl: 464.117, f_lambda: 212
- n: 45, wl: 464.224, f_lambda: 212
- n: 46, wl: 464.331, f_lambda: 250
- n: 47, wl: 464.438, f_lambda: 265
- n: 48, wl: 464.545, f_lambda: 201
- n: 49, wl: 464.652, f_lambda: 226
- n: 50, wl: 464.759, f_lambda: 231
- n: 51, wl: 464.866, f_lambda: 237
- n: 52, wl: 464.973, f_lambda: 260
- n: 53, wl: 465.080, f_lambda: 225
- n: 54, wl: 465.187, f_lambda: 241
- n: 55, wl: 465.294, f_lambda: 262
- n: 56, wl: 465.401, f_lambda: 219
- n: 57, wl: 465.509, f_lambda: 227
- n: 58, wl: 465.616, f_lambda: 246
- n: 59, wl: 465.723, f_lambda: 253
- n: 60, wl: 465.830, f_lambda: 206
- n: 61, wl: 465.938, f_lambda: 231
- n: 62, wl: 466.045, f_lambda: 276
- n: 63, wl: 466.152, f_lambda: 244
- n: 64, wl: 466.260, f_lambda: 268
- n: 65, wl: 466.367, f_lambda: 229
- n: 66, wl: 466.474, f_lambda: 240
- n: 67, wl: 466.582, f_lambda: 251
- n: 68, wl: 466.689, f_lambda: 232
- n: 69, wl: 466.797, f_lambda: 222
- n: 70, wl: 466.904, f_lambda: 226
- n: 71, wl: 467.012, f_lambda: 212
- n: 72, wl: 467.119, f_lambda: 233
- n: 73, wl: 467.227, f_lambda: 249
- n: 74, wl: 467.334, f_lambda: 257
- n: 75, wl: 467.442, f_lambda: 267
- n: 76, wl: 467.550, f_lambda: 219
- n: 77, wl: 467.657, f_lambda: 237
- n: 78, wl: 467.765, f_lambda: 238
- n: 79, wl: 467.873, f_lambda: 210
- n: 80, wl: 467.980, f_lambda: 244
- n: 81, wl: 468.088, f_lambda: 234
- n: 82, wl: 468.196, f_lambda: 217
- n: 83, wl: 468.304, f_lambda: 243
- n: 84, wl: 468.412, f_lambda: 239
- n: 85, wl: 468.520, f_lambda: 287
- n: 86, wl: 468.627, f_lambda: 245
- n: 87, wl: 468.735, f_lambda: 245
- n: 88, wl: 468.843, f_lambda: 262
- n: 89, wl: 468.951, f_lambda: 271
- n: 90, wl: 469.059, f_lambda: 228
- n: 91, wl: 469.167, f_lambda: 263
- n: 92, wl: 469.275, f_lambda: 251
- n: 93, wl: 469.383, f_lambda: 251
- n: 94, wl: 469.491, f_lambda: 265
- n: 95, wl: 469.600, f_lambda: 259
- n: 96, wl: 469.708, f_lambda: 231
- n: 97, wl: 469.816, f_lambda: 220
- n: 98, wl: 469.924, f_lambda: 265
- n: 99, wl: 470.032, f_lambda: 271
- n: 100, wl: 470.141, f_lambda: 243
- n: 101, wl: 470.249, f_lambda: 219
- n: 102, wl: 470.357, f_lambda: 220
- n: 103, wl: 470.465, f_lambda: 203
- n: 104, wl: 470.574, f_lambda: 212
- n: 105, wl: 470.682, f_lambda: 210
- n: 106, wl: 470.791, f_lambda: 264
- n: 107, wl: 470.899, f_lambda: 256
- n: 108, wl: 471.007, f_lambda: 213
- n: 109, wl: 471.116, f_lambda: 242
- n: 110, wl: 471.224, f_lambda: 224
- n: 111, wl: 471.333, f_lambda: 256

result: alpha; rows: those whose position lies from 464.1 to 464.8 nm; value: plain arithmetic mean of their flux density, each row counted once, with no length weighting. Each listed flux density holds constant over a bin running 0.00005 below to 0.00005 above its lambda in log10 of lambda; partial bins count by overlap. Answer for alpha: 228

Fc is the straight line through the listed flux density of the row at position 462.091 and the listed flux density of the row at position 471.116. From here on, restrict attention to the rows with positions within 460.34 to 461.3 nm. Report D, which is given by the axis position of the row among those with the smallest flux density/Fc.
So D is 460.498 nm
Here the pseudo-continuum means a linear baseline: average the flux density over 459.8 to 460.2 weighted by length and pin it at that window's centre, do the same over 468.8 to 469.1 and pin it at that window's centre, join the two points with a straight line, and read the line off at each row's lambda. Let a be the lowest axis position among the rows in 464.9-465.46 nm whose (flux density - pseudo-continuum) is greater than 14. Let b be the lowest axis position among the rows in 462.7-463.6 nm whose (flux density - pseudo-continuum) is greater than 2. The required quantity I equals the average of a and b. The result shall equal 463.85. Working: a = 464.973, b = 462.730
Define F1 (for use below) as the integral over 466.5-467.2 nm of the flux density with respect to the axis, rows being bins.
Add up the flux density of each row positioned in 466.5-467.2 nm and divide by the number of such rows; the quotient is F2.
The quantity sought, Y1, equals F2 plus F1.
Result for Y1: 391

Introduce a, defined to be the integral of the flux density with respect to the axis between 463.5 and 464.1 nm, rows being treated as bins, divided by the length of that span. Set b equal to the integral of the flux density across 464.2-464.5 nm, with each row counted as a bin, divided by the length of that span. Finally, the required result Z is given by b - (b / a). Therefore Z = 243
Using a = 243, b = 244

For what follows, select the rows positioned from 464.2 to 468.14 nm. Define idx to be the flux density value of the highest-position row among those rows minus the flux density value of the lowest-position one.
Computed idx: 22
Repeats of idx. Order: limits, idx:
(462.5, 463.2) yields 7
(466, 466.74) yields -44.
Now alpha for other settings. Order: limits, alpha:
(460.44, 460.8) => 229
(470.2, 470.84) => 221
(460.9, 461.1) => 248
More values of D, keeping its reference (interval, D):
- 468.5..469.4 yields 469.059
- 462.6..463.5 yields 462.624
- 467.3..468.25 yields 467.873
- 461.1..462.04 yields 461.772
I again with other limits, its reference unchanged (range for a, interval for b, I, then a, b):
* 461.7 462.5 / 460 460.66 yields 461.03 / 461.878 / 460.180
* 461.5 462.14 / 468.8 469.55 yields 465.20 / 461.560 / 468.843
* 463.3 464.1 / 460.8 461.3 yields 462.15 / 463.370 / 460.922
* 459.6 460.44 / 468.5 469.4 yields 464.35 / 460.180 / 468.520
